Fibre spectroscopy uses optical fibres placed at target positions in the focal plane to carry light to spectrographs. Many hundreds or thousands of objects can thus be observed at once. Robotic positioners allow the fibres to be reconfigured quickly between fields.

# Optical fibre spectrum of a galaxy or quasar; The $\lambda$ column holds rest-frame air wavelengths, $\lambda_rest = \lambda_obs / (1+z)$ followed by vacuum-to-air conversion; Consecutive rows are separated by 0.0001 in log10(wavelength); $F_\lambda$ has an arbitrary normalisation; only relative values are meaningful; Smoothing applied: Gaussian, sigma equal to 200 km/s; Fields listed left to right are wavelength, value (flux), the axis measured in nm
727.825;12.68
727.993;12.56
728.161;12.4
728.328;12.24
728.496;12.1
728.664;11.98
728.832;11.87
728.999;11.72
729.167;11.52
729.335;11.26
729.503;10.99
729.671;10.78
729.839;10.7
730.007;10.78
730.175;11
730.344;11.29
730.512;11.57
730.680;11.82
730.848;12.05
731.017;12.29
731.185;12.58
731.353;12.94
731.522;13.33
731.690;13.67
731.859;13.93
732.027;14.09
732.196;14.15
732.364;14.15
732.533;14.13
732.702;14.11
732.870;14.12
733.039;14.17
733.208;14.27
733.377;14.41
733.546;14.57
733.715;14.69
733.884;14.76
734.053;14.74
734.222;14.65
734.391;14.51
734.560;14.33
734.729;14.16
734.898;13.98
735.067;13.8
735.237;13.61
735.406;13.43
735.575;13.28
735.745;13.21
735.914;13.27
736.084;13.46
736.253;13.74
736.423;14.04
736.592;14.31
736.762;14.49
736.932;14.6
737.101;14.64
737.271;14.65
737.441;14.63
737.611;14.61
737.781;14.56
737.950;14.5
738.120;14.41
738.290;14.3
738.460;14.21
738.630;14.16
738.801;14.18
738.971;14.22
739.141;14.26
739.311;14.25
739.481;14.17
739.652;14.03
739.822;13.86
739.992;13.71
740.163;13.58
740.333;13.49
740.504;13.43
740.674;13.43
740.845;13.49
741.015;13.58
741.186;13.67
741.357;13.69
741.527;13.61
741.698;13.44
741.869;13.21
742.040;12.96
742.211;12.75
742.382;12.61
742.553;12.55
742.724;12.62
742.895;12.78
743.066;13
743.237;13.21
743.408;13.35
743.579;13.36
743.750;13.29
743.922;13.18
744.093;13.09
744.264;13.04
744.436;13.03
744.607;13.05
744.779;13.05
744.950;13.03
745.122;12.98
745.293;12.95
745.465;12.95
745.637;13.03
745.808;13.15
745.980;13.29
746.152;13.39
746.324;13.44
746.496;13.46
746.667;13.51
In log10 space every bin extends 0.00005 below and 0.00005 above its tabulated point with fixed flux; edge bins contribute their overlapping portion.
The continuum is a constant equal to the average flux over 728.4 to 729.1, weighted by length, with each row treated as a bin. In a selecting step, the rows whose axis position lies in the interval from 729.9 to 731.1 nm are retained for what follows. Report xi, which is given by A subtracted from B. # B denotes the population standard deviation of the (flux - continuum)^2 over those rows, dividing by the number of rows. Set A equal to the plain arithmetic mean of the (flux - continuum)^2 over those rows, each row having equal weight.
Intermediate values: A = 0.4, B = 0.45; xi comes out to 0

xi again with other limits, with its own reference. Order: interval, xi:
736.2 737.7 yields -5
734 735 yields -5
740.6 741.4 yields -2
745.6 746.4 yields -1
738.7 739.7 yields -5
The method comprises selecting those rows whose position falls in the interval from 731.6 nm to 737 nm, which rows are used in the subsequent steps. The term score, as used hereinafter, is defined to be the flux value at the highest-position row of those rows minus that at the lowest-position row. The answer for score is 0.9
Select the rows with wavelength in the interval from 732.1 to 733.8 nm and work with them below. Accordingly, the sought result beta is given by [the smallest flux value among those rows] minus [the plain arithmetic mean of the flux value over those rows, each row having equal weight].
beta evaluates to -0.17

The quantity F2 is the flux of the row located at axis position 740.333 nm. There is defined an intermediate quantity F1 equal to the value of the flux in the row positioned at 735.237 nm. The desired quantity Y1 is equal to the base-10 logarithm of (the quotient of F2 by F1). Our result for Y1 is 0.00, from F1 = 13.61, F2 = 13.49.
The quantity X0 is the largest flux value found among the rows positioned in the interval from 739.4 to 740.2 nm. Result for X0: 14.17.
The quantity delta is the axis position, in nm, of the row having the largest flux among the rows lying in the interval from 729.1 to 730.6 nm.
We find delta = 730.512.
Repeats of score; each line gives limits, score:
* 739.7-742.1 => -0.9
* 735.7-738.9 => 1.0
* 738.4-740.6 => -0.8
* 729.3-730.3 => -0.3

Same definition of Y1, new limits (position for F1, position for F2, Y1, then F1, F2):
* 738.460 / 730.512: -0.09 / 14.21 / 11.57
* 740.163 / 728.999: -0.06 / 13.58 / 11.72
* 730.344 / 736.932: 0.11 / 11.29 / 14.6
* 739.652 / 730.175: -0.11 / 14.03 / 11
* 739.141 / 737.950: 0.01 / 14.26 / 14.5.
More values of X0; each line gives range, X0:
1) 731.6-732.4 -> 14.15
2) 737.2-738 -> 14.65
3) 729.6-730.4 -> 11.29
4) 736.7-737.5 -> 14.65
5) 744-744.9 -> 13.09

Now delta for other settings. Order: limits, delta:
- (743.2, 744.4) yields 743.579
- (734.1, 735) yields 734.222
